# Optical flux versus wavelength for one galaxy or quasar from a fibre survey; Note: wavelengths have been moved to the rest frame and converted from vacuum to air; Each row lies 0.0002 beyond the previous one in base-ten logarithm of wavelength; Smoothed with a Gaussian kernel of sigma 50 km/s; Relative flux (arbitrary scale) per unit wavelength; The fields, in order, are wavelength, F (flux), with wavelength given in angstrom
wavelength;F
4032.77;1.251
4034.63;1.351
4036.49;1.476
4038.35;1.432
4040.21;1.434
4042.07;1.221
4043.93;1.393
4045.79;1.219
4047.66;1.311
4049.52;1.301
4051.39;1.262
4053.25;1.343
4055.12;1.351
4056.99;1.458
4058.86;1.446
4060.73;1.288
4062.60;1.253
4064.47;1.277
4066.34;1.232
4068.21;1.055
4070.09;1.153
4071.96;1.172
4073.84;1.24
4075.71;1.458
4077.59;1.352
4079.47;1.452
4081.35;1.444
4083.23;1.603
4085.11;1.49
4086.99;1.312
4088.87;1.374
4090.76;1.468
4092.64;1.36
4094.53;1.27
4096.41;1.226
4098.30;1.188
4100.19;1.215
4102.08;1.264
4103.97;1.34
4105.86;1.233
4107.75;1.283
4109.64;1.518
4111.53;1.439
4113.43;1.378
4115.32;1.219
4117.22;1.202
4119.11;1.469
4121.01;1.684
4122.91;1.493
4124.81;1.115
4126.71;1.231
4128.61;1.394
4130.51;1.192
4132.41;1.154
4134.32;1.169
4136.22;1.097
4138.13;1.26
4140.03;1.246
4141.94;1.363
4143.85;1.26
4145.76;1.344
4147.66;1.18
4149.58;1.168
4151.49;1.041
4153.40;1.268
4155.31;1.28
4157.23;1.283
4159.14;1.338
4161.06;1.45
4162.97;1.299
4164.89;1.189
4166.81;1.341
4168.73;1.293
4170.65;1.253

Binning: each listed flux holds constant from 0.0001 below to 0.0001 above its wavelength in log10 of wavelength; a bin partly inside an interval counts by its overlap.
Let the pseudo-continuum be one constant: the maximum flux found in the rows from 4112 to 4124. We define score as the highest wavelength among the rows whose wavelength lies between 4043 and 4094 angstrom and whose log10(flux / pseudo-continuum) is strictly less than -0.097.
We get 4086.99 angstrom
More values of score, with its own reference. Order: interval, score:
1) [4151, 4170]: 4168.73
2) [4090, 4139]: 4138.13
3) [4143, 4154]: 4153.40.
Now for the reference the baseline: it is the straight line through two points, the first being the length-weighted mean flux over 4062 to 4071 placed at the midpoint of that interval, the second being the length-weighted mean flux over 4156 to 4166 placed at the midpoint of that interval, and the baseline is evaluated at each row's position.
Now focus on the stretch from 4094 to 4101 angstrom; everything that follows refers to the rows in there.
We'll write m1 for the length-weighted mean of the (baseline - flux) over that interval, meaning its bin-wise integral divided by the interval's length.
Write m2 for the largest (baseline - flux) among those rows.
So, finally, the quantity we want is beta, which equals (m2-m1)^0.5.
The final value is 0.19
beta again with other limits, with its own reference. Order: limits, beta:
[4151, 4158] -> 0.43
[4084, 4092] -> 0.32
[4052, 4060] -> 0.21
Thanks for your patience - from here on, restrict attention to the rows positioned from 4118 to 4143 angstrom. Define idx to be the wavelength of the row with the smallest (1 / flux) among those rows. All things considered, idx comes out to 4121.01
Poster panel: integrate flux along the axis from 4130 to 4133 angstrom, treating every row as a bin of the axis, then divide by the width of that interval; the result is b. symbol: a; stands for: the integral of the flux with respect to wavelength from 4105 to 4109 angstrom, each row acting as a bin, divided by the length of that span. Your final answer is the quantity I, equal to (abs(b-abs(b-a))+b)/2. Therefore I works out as 1.12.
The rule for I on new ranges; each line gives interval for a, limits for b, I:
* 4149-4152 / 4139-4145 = 1.20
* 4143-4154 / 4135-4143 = 1.22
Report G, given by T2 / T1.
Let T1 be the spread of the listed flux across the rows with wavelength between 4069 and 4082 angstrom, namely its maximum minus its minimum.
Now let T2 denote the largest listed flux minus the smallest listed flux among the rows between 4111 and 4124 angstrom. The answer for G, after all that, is 1.6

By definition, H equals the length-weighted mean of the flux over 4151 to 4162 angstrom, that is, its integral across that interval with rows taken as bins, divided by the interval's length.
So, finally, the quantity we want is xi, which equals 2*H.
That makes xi 2.57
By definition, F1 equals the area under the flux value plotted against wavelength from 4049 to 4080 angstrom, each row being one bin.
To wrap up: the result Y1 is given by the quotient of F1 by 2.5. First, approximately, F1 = 40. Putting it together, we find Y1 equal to 16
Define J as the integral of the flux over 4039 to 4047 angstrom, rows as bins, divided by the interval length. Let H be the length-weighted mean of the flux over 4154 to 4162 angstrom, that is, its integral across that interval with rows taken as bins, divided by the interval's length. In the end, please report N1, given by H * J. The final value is 1.76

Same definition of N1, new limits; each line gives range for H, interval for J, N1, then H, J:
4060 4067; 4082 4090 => 1.83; 1.26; 1.44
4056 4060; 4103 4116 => 1.94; 1.44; 1.35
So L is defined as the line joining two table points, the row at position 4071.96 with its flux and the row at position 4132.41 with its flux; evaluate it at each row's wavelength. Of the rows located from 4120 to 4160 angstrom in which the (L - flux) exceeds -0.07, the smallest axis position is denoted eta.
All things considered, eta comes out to 4124.81 angstrom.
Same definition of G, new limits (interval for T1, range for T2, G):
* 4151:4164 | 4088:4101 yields 0.7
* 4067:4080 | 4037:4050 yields 0.5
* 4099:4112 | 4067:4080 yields 1.3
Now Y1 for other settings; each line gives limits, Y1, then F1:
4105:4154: 25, 63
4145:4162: 9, 21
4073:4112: 21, 53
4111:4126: 8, 21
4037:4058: 11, 28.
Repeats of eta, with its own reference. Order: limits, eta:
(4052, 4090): 4066.34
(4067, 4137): 4068.21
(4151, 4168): 4151.49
